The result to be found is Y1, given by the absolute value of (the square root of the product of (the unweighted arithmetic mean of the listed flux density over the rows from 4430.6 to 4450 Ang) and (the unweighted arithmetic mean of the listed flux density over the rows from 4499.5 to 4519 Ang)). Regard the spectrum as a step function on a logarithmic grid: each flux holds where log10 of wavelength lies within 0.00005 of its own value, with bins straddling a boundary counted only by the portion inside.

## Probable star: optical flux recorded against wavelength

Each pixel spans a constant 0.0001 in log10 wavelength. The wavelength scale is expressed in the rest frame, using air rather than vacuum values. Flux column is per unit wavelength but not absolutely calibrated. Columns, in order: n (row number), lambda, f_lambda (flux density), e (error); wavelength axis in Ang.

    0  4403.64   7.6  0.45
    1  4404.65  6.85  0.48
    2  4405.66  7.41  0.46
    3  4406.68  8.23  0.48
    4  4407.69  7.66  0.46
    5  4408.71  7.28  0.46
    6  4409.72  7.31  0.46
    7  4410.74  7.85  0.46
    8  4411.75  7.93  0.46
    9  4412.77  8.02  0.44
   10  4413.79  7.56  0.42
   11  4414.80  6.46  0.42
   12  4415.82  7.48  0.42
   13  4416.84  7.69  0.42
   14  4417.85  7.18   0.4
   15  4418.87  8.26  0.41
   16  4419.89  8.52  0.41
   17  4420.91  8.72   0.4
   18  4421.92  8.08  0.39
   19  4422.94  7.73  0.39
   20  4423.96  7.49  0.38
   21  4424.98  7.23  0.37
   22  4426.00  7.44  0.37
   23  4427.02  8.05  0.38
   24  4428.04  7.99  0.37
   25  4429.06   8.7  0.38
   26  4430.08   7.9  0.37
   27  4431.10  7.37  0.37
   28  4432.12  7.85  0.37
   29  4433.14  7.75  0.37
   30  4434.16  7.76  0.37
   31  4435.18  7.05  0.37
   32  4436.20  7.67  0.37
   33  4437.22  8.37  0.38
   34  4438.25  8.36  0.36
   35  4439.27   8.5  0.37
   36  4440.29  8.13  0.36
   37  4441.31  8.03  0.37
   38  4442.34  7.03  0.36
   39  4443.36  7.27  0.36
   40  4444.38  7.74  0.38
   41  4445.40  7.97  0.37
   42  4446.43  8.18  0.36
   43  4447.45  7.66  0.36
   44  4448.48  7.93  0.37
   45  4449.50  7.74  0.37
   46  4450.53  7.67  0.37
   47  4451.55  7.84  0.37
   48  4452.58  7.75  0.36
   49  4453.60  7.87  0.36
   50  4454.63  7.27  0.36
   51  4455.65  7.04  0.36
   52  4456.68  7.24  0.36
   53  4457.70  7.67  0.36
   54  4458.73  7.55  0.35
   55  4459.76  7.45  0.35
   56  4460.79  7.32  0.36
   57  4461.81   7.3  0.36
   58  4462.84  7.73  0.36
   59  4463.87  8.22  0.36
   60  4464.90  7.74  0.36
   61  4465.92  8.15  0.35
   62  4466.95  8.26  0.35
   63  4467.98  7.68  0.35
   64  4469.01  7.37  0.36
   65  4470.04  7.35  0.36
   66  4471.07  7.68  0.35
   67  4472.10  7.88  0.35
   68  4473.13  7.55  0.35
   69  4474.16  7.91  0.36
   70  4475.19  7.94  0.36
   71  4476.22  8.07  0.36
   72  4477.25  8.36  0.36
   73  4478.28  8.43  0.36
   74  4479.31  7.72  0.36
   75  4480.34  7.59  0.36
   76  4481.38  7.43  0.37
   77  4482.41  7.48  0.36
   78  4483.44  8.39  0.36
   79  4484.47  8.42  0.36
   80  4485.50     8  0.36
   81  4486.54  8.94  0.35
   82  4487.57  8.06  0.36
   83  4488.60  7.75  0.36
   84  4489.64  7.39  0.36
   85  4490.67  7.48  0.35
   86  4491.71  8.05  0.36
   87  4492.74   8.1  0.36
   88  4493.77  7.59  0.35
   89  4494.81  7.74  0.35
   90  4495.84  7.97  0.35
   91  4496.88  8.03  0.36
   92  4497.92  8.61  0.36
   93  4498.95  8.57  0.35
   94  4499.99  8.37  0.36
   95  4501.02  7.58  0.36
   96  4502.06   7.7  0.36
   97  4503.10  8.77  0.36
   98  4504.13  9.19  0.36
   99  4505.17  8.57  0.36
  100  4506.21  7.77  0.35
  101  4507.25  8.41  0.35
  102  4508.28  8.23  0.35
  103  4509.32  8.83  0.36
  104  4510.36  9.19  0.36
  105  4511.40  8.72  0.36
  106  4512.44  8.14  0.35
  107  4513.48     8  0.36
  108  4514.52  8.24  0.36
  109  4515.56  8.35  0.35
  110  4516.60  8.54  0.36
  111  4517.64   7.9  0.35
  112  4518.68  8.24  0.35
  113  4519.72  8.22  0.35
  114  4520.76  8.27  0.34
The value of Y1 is 8.1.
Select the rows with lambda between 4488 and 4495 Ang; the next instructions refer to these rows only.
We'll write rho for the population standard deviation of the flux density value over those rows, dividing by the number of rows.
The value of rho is 0.25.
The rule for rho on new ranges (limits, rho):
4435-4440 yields 0.55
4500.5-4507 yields 0.61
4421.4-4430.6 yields 0.41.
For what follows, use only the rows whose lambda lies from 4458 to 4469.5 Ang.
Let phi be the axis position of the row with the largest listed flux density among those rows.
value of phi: 4466.95 Ang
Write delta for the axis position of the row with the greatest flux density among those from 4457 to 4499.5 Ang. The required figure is 4486.54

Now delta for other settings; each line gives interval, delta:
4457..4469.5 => 4466.95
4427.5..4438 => 4429.06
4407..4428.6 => 4420.91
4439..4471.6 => 4439.27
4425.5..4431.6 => 4429.06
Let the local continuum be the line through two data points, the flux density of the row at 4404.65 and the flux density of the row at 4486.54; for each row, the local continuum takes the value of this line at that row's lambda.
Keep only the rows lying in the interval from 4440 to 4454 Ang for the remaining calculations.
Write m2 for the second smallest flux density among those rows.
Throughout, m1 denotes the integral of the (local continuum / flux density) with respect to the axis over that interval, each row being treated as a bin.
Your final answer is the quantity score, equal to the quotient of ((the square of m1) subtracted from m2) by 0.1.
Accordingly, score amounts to -1978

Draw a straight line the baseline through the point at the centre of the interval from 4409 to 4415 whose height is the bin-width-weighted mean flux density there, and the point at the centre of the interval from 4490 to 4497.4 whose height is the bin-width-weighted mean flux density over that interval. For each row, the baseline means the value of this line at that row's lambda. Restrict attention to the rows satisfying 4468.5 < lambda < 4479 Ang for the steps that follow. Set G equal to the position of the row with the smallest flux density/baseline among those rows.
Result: 4470.04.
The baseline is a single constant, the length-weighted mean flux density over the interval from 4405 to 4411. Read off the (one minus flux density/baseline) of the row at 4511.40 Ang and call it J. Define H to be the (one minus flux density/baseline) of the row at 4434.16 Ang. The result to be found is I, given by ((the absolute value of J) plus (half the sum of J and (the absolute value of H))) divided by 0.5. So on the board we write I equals 0.170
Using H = -0.02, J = -0.15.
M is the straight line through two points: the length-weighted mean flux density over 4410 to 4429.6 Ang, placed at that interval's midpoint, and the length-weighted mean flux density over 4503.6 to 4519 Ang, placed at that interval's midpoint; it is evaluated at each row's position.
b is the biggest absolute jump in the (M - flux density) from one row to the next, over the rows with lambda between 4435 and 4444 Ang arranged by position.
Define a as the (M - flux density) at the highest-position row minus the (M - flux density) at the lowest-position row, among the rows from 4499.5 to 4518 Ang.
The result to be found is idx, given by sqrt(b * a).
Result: 0.8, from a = 0.6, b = 1.01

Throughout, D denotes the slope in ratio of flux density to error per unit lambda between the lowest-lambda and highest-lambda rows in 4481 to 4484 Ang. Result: 1.57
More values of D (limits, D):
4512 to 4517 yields 0.11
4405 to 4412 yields 0.19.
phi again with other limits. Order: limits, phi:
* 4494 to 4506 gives 4504.13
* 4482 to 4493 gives 4486.54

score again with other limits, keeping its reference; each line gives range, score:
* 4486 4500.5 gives -2633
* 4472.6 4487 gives -2421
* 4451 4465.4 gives -2378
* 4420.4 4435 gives -1857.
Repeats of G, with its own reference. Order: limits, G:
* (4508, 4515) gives 4513.48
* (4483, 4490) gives 4489.64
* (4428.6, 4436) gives 4435.18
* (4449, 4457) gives 4455.65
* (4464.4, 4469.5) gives 4469.01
